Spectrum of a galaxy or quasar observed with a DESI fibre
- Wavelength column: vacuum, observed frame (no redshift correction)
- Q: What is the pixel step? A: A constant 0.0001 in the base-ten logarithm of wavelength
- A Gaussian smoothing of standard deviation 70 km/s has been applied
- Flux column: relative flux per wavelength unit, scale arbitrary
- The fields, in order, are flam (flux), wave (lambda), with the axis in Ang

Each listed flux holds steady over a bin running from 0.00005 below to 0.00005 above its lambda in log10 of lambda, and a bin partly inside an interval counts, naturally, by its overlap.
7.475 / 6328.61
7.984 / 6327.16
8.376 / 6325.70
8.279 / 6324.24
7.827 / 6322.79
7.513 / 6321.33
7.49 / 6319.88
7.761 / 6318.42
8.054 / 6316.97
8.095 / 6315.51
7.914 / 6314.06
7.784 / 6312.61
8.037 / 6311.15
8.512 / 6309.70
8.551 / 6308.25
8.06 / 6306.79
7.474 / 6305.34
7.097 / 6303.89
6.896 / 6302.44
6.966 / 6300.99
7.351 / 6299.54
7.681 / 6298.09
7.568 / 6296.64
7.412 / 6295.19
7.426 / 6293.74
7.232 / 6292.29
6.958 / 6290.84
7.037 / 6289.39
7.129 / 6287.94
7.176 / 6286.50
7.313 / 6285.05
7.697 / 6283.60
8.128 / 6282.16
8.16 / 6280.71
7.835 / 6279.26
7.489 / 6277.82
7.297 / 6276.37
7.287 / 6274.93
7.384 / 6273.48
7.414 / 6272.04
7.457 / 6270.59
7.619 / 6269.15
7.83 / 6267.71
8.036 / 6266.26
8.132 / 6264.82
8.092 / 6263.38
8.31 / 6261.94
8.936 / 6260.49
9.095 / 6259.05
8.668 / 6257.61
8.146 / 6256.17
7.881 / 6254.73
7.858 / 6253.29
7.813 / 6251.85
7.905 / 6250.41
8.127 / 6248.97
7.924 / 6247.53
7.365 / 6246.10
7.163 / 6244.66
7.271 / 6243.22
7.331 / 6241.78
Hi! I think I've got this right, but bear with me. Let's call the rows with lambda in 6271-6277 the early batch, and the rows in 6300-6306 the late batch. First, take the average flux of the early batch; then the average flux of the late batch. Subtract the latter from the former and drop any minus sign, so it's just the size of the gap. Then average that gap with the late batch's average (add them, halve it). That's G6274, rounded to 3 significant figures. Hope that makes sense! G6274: 3.67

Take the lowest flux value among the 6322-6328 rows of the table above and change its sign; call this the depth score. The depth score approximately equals -7.83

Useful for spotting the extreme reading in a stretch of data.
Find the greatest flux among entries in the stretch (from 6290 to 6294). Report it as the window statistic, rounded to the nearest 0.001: 7.426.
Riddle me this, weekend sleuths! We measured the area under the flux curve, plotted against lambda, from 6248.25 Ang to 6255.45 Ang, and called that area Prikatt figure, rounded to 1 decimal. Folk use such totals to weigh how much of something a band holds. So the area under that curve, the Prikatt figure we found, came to 57.0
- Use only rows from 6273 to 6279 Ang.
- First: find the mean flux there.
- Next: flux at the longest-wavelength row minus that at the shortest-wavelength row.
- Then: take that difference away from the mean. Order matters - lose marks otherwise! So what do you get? 7.3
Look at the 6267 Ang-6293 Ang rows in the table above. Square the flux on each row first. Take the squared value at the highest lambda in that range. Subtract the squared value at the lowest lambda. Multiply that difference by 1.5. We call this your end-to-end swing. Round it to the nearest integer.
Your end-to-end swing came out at -14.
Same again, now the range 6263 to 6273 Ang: -16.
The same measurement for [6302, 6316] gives 27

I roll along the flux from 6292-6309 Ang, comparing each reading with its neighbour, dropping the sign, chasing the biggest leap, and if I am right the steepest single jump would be 0.59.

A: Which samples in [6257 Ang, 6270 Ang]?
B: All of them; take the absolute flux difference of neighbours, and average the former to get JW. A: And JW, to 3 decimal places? 0.248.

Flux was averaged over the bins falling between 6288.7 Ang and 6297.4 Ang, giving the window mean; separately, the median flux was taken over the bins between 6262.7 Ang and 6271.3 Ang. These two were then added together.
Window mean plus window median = 15.2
